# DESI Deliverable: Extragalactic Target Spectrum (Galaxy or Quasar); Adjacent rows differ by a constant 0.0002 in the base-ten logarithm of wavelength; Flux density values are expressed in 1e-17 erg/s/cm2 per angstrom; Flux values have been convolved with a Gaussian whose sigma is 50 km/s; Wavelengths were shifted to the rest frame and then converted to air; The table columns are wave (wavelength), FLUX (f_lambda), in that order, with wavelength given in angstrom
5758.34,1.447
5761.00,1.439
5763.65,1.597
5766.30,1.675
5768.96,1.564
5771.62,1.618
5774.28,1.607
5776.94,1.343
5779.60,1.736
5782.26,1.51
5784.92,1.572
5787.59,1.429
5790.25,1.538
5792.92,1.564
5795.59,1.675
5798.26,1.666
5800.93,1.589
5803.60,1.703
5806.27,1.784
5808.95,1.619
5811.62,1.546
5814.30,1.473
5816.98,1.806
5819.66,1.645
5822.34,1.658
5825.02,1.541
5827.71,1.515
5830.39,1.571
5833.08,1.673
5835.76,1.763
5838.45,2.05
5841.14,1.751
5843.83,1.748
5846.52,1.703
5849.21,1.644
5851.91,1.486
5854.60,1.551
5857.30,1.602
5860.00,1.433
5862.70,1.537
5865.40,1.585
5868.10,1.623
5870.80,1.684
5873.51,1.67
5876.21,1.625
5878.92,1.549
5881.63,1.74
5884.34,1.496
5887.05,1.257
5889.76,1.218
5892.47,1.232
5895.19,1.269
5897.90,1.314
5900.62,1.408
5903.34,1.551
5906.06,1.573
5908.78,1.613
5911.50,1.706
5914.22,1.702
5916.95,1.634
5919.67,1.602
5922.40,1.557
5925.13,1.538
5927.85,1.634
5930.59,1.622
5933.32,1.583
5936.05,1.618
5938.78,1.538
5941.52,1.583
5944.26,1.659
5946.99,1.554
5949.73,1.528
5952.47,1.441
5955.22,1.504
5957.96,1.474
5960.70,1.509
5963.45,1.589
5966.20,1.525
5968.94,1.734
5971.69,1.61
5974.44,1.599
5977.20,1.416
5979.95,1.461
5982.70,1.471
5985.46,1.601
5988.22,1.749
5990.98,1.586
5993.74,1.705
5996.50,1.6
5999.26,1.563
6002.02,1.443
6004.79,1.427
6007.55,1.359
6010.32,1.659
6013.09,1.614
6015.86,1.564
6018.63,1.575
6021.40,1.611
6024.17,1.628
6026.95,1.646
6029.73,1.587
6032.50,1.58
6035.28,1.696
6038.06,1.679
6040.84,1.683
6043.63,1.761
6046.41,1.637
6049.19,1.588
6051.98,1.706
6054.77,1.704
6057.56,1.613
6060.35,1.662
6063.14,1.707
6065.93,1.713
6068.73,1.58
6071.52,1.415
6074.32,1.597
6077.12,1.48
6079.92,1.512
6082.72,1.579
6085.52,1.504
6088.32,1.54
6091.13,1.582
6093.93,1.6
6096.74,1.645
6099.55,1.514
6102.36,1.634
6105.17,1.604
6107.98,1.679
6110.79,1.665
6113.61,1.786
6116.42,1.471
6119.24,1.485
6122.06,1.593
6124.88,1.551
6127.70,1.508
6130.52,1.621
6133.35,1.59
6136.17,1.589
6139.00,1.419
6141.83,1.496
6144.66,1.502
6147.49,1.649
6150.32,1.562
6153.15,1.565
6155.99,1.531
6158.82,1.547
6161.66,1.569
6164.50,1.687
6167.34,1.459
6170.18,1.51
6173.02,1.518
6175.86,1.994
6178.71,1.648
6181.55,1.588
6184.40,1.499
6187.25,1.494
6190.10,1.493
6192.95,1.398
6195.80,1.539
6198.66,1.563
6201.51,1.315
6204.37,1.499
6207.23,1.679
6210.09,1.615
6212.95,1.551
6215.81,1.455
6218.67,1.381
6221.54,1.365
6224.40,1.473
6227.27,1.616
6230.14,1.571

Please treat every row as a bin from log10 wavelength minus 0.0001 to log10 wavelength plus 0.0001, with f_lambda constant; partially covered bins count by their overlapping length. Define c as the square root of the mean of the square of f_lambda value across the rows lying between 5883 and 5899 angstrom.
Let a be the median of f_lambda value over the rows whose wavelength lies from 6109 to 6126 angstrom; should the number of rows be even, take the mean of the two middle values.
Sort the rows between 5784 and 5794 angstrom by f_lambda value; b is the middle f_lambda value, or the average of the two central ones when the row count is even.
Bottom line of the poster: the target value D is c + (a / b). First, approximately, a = 1.57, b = 1.551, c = 1.30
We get 2.31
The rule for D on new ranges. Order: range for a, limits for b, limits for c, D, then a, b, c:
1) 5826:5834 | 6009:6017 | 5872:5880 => 2.59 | 1.57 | 1.614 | 1.62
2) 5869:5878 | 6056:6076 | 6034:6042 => 2.72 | 1.67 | 1.613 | 1.69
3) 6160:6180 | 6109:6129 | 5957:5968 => 2.54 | 1.57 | 1.551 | 1.52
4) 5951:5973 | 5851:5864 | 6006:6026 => 2.56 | 1.52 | 1.537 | 1.58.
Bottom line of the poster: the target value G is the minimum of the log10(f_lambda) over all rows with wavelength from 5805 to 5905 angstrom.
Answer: 0.086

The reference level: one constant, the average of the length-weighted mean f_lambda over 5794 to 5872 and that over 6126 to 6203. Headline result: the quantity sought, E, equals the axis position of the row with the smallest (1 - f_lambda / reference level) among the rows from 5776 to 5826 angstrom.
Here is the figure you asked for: 5816.98 angstrom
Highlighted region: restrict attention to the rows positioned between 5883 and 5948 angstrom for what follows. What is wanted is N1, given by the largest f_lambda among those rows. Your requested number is 1.706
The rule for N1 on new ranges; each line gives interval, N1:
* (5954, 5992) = 1.749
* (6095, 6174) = 1.786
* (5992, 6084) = 1.761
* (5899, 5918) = 1.706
